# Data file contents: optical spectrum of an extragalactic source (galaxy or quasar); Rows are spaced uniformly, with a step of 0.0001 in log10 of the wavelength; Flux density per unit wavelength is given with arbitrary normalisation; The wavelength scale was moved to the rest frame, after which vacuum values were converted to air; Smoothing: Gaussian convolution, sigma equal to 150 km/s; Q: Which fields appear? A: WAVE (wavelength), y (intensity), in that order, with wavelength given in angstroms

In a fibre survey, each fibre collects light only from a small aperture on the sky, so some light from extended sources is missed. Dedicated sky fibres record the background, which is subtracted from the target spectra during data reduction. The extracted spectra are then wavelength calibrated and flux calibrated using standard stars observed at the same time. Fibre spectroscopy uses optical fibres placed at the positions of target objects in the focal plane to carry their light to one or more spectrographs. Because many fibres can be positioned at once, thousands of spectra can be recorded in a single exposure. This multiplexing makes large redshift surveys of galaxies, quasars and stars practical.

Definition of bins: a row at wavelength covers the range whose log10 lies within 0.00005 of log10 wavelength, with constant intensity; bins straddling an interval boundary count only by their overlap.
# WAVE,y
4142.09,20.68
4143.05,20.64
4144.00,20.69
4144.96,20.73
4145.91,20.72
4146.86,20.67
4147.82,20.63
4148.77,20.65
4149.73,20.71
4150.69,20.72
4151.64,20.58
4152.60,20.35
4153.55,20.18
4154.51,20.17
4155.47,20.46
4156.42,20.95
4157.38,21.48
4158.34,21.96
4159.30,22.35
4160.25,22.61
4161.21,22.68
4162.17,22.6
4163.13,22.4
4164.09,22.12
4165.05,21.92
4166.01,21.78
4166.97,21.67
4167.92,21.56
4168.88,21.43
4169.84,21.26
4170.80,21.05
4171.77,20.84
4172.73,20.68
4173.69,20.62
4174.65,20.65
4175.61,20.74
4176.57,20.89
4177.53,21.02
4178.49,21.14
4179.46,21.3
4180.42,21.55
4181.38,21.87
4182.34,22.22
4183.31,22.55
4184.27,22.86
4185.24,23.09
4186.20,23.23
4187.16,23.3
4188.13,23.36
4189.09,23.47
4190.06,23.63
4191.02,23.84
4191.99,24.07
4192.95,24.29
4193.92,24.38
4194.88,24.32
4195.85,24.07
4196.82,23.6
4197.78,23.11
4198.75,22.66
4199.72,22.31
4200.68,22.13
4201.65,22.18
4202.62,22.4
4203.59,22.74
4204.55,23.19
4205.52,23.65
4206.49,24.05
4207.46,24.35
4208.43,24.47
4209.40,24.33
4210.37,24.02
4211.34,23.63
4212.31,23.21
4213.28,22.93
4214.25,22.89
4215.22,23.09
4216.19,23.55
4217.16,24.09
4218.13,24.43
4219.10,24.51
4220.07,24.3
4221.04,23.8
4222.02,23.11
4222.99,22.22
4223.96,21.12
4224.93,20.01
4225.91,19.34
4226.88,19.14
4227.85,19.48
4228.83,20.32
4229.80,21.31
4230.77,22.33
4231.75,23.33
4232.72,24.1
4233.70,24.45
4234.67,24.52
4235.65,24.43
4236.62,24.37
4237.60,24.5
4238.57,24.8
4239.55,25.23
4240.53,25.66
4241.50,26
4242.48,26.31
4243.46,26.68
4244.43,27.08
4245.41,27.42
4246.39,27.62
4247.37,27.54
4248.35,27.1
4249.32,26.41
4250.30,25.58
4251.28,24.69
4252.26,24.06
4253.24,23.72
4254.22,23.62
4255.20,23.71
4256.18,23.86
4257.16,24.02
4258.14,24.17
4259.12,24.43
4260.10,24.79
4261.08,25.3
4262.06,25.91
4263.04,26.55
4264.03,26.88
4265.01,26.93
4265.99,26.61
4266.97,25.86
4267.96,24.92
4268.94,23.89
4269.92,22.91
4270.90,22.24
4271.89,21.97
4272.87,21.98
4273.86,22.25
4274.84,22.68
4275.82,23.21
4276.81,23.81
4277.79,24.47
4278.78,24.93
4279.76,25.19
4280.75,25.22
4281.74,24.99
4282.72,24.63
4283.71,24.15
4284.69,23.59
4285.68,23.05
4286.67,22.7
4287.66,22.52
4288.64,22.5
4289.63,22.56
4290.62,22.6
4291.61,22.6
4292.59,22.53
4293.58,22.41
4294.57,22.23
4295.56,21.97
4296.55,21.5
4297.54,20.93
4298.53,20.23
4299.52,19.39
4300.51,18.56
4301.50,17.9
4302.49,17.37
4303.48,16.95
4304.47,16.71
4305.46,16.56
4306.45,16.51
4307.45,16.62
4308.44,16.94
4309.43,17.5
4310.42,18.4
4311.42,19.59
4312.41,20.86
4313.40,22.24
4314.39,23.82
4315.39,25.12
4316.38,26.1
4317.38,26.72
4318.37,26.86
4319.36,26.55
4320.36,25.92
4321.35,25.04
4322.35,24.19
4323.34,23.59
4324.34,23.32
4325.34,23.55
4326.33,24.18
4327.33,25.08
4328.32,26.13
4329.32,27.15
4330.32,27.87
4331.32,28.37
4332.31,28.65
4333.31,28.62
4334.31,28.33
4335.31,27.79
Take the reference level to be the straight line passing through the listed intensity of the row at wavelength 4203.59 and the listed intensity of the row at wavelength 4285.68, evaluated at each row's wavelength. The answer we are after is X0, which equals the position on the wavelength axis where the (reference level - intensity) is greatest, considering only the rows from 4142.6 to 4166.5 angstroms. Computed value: 4154.51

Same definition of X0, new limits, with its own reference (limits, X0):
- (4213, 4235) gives 4226.88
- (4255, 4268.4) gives 4255.20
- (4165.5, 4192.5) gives 4173.69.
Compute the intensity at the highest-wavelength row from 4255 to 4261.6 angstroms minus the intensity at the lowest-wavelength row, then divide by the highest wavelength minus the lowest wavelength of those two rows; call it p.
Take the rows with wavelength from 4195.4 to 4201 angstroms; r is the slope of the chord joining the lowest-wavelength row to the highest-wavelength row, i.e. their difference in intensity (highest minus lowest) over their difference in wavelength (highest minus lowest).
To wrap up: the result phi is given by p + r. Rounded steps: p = 0.3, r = -0.40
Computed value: -0.1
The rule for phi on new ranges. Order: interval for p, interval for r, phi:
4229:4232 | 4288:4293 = 1.0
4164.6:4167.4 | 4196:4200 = -0.6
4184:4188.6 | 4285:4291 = 0.0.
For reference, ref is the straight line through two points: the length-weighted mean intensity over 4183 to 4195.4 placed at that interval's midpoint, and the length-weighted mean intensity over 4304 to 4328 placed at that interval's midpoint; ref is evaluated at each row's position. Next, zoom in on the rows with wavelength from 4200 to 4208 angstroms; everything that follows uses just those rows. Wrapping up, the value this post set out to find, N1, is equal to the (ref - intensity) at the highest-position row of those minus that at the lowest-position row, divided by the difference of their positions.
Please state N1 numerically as -0.34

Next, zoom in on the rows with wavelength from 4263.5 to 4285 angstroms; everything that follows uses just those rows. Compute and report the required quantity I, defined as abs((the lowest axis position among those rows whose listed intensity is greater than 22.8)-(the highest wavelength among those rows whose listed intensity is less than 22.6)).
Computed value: 9.8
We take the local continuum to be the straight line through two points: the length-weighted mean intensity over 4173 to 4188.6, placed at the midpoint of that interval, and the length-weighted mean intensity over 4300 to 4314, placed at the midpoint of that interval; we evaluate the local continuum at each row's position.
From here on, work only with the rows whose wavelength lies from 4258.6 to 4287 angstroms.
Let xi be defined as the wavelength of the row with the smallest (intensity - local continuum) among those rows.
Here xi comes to 4271.89 angstroms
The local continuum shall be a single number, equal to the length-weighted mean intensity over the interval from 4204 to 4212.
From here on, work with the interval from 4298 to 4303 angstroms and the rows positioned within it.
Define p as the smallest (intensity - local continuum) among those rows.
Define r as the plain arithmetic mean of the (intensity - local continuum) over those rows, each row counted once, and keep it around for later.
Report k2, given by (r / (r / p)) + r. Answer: -11.8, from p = -6.6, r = -5.2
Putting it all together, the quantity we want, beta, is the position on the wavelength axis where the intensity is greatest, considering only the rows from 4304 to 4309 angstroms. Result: 4308.44 angstroms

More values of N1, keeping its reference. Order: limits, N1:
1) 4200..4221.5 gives -0.09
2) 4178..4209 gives -0.12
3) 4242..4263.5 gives -0.02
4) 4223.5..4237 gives -0.27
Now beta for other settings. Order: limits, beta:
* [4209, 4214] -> 4209.40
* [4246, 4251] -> 4246.39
